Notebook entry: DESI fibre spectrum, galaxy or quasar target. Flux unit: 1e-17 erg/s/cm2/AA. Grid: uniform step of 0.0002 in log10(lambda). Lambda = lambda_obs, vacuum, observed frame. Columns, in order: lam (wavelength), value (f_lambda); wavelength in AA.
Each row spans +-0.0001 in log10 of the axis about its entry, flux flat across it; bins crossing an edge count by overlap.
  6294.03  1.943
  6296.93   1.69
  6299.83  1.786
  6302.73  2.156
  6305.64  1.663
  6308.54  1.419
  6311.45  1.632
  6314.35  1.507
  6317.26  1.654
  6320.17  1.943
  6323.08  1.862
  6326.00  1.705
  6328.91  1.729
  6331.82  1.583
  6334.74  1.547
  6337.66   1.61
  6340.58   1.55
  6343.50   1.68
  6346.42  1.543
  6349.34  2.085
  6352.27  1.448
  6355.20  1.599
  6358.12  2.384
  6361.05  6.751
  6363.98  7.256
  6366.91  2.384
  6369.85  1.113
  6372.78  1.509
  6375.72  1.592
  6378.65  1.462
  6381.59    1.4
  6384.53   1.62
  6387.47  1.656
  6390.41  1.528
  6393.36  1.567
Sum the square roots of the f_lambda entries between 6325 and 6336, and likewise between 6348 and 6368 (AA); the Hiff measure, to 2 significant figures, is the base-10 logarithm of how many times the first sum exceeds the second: -0.38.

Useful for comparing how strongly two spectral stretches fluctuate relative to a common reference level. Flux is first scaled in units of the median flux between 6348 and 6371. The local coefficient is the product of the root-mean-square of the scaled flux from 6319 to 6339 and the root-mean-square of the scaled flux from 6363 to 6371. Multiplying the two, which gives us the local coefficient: 1.5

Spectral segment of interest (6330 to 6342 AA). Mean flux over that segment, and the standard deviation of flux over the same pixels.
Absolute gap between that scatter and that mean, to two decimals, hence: 1.55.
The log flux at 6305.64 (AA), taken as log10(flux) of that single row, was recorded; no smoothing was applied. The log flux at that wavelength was 0.221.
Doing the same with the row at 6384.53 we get 0.210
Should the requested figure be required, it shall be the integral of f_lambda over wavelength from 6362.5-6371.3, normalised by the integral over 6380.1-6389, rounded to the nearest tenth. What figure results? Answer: 2.3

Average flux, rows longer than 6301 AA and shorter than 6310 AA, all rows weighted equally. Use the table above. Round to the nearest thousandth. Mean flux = 1.746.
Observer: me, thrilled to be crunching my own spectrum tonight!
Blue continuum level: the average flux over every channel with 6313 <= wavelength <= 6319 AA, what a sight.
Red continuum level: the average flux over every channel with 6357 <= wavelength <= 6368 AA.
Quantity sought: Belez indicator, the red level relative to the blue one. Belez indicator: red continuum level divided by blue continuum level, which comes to 3.0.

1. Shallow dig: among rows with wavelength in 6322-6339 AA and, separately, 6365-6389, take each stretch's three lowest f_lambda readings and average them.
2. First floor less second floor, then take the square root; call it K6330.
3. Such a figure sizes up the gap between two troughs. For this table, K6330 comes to 0.50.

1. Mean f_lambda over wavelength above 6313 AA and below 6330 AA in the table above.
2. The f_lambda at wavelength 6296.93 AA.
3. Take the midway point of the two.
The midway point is 1.7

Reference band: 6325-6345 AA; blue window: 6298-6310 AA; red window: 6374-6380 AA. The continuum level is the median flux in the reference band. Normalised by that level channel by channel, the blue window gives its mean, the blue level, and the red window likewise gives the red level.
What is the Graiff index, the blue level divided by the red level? 1.1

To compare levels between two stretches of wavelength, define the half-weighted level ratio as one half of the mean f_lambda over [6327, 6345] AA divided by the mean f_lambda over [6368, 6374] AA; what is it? 0.6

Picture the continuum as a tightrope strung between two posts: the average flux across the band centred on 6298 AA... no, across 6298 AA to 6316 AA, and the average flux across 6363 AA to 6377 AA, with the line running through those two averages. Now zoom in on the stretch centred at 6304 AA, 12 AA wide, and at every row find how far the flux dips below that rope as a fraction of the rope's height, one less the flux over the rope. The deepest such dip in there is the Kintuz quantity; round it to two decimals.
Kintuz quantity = 0.17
